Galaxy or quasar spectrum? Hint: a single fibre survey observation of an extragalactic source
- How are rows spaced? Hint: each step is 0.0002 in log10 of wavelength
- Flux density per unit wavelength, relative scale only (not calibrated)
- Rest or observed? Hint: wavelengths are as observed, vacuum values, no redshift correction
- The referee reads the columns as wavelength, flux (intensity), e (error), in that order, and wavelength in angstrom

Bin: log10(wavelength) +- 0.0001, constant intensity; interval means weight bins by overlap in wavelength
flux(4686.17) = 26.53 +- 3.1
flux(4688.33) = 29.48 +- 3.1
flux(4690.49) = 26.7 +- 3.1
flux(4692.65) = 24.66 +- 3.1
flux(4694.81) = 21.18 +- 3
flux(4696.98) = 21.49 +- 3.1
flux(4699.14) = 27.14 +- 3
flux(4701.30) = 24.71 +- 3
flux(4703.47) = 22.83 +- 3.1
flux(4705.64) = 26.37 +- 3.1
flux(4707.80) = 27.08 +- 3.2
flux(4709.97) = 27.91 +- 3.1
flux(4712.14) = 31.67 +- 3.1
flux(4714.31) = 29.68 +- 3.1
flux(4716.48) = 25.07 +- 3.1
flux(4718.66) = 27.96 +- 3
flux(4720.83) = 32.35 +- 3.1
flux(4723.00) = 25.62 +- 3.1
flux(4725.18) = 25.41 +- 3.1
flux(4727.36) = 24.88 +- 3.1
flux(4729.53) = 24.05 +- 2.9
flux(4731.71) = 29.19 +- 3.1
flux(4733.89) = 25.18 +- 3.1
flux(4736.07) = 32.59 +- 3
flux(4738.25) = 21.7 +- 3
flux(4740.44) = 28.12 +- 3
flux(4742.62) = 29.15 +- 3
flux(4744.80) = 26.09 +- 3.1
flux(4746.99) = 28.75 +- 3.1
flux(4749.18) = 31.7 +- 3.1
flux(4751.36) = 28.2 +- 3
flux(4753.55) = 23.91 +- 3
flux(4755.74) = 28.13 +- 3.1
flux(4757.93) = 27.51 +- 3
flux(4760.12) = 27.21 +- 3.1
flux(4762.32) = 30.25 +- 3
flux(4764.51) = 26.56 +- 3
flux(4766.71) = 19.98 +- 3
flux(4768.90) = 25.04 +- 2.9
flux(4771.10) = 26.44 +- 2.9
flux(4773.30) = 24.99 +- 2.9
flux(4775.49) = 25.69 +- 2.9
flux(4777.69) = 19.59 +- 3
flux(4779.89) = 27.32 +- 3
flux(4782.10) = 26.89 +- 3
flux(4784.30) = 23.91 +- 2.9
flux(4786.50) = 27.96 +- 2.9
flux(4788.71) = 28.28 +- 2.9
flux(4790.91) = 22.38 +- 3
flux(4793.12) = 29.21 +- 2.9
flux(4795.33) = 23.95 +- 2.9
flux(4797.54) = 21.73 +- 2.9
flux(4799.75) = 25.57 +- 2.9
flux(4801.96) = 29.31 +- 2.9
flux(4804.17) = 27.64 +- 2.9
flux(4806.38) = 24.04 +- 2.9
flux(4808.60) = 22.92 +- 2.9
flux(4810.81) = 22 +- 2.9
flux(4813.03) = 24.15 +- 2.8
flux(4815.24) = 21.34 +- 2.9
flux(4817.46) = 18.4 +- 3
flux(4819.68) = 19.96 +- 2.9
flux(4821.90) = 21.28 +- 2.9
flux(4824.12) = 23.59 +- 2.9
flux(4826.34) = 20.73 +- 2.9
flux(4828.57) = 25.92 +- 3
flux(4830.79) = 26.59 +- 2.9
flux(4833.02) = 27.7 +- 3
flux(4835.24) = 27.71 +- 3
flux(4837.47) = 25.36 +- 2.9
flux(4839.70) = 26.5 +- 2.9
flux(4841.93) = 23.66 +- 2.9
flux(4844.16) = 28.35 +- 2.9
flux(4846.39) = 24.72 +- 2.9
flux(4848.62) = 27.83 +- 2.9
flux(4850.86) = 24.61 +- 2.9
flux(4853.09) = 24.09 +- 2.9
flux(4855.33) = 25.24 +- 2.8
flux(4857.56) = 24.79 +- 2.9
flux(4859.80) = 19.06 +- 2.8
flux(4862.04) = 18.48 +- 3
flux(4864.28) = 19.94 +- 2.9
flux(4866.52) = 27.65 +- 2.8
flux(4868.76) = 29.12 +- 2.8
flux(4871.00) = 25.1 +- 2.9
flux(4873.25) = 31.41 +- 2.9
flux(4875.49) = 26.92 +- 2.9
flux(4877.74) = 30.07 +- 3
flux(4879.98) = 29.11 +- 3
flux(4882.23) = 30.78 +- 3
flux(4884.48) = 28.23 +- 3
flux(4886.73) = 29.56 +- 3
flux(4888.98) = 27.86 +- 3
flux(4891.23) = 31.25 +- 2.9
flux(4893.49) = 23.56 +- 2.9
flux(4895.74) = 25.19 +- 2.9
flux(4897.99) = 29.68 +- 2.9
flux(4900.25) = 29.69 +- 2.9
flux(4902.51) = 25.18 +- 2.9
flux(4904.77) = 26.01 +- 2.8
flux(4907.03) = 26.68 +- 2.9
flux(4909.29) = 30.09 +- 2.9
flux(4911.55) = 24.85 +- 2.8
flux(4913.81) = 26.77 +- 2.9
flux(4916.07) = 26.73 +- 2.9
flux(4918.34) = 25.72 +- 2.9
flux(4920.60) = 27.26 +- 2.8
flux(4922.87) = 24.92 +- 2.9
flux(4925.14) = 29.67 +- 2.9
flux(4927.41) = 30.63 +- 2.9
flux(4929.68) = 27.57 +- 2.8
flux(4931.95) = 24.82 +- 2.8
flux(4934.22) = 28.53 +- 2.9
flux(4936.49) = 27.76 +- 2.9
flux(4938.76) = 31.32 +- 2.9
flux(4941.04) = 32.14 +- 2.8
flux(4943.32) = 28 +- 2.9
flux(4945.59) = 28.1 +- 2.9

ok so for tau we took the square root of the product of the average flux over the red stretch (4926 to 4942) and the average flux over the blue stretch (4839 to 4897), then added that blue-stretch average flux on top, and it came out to 53.9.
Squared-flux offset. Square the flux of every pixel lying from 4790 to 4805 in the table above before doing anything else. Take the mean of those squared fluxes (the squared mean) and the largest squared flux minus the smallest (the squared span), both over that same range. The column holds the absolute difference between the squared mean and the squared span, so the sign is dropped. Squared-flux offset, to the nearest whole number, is 281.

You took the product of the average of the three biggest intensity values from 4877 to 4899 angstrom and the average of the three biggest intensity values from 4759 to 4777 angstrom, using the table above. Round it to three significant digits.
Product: 860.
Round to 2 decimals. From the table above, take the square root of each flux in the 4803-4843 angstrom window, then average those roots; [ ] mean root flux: 4.88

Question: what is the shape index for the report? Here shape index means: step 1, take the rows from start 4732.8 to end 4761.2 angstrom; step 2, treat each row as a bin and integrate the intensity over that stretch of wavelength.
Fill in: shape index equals 783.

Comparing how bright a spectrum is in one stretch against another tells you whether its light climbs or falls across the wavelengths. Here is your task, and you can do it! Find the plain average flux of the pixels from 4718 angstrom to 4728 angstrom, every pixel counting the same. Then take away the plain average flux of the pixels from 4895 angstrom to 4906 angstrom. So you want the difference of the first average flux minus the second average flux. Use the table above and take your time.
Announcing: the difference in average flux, 0.1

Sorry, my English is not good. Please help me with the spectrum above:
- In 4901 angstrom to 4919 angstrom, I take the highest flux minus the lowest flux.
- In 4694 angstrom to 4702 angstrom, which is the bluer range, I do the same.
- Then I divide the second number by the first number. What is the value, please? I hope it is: 1.1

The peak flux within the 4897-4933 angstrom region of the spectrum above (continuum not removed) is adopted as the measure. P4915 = 30.63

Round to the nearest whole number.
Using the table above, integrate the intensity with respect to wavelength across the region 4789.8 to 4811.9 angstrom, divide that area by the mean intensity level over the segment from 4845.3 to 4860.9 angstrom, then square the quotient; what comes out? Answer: 511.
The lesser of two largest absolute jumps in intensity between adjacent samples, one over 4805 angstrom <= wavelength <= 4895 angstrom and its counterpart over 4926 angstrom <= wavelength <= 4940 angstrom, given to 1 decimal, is 3.7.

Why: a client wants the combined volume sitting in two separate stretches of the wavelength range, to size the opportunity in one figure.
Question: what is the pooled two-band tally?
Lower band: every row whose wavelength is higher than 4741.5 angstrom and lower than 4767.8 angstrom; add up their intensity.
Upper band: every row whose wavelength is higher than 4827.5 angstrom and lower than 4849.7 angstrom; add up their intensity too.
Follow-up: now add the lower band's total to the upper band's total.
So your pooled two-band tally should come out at 592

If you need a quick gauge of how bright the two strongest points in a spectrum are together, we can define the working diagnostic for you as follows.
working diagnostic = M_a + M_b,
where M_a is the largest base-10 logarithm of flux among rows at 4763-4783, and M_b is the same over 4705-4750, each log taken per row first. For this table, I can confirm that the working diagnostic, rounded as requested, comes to 2.95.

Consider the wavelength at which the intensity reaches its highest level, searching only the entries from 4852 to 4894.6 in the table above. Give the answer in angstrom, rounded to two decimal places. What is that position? 4873.25 angstrom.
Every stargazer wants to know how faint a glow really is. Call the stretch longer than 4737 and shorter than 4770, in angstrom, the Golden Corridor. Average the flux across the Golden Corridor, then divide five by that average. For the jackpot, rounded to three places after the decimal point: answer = 0.186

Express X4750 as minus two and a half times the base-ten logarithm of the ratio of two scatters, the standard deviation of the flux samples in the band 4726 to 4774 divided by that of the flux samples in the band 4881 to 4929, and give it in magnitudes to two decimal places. -0.29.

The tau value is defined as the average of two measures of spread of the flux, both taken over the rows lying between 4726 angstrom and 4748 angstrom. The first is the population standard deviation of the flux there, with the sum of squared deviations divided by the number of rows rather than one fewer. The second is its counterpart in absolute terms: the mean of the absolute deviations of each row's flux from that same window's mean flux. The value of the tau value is 2.8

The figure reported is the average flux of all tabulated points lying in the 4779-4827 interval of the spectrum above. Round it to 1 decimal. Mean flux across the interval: 24.2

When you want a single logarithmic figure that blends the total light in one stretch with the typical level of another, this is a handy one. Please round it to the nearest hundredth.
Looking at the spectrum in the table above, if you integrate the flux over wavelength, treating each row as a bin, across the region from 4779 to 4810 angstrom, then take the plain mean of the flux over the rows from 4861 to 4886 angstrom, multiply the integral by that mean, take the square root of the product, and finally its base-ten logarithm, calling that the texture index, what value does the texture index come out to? 2.17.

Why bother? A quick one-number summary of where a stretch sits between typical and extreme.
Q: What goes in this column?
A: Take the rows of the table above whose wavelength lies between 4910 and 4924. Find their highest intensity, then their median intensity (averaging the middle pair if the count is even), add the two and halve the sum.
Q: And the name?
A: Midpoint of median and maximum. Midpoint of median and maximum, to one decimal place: 26.7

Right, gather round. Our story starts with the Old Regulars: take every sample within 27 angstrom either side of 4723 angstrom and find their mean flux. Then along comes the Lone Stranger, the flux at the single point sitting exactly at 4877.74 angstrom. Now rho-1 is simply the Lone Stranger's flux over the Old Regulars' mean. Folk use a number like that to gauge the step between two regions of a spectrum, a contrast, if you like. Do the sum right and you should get 1.11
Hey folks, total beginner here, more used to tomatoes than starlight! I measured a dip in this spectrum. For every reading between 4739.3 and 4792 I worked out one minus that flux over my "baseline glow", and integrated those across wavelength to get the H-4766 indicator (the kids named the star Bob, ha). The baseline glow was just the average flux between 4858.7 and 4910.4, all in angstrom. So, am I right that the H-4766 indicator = 1.1 angstrom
